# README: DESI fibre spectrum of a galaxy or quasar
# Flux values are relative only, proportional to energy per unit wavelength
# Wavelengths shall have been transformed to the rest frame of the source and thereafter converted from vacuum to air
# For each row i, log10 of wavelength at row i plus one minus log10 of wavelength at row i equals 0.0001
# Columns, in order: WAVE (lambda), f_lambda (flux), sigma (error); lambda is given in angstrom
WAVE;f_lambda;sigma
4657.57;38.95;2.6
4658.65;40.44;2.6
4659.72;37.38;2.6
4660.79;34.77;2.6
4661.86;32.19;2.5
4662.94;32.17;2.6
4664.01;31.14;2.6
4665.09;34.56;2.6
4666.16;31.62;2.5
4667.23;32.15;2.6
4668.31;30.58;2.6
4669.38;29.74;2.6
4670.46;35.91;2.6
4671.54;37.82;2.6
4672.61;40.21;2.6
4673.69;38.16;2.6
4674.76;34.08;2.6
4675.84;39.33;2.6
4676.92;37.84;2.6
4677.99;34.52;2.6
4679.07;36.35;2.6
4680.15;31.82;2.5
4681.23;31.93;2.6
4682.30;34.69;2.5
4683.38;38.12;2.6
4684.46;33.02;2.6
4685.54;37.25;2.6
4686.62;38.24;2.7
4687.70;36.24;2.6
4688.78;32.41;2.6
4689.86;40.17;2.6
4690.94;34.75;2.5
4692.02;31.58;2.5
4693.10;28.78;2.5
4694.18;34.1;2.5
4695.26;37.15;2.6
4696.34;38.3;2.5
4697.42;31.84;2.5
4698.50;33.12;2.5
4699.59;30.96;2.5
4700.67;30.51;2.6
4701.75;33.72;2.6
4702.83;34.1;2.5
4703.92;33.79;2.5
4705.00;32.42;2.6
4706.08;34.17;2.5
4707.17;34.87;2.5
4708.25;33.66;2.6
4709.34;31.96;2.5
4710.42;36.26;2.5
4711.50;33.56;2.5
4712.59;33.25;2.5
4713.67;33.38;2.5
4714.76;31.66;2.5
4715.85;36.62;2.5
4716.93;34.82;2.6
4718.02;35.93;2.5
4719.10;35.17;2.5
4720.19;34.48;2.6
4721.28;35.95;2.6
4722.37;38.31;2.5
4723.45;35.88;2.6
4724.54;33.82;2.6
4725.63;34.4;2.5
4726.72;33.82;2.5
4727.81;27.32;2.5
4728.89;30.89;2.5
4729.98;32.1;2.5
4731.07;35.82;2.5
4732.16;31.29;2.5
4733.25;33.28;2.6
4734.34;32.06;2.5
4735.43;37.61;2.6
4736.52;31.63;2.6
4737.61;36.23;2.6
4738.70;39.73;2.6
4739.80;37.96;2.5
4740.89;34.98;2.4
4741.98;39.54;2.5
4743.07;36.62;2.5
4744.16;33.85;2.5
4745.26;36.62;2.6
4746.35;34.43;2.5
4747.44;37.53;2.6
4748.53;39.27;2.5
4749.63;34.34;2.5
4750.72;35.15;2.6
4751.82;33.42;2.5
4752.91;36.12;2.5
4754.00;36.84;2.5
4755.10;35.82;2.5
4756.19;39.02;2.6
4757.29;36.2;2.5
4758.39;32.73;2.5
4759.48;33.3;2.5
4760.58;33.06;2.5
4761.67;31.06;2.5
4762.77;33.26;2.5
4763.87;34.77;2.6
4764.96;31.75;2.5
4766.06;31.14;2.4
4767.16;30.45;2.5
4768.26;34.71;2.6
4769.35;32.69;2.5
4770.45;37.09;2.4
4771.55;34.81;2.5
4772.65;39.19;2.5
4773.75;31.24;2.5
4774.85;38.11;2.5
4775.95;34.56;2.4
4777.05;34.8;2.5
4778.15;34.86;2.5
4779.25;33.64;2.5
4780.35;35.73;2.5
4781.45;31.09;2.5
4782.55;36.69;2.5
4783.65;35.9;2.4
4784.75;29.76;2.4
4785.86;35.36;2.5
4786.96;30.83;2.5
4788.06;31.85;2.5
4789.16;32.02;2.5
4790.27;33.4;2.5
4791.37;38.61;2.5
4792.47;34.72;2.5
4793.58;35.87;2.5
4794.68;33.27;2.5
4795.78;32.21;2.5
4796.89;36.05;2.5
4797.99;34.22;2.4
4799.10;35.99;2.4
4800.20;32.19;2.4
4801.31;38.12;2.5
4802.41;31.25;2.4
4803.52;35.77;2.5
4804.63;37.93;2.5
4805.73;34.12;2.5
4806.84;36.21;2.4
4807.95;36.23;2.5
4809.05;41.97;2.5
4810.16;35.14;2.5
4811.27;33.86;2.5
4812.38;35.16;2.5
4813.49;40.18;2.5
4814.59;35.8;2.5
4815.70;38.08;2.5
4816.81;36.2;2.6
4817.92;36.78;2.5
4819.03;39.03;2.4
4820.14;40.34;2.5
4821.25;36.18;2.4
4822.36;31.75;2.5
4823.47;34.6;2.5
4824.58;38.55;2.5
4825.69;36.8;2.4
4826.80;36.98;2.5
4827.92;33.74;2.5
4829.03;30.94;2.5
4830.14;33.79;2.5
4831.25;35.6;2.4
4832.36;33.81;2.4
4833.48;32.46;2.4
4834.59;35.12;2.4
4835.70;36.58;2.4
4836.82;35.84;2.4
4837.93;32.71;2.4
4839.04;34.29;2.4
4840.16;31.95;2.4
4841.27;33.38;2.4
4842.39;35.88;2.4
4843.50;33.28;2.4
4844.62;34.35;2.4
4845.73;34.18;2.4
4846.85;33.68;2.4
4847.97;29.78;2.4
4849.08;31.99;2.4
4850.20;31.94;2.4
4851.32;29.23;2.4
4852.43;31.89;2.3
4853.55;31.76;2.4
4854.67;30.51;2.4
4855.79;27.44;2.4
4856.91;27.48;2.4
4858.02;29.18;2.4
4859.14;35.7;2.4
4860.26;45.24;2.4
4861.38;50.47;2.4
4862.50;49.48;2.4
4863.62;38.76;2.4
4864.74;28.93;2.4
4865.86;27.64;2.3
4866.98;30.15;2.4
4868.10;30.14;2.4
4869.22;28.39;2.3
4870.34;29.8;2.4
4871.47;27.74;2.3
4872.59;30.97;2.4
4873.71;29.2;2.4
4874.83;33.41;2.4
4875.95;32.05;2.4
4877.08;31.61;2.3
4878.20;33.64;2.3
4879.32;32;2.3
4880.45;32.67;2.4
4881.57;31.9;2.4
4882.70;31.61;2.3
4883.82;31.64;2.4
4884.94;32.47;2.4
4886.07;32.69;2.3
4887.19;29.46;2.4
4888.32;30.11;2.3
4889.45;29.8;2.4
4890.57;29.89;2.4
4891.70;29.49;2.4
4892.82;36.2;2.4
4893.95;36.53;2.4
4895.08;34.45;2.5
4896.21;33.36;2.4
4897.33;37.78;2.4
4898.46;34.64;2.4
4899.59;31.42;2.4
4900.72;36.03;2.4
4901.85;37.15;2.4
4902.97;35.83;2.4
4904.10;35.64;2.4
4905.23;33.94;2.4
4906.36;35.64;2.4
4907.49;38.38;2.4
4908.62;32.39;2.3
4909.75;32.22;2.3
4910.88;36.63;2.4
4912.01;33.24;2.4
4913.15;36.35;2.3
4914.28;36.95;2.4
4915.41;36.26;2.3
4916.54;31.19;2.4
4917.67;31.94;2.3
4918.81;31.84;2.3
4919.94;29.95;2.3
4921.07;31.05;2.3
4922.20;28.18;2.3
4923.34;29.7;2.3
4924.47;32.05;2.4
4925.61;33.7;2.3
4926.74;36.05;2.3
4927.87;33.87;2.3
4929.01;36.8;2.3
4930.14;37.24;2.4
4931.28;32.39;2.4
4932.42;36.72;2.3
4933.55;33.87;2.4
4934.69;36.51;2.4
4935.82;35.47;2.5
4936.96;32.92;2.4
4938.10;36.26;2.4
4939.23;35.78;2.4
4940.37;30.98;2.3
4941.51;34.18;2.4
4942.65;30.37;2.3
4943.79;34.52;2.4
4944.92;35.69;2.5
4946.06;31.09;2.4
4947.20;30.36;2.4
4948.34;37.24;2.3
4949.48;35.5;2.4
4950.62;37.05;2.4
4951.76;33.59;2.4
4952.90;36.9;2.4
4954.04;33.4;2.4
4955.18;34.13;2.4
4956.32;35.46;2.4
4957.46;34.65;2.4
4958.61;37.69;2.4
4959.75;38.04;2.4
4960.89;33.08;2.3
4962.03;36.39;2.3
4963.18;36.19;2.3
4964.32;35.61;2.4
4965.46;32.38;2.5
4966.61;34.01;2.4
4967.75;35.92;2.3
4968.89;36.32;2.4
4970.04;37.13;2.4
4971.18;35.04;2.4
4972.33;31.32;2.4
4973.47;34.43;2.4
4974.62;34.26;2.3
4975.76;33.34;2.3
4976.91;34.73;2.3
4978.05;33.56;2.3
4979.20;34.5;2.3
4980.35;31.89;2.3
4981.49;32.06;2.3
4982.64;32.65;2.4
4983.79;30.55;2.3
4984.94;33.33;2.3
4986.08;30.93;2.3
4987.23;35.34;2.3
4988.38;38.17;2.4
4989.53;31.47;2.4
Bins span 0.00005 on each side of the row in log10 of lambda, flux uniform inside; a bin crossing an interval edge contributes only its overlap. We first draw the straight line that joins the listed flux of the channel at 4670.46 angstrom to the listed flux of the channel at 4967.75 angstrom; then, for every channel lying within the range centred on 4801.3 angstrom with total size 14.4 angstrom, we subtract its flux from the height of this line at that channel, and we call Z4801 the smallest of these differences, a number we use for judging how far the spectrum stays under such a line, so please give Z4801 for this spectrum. -2.21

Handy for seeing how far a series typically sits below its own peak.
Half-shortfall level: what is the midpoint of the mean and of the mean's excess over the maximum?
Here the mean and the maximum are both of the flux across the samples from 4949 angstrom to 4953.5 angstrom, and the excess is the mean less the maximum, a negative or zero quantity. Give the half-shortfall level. 17.2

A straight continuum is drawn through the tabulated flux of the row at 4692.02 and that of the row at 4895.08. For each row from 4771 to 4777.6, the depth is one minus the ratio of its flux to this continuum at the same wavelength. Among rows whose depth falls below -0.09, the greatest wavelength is 4774.85 angstrom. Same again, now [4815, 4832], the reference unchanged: 4826.80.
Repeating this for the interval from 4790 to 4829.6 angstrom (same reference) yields 4826.80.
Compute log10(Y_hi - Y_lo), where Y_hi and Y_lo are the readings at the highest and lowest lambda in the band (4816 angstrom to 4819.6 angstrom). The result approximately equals 0.45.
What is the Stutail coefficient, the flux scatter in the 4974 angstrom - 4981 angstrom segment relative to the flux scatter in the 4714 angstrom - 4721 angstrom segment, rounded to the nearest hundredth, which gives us 0.61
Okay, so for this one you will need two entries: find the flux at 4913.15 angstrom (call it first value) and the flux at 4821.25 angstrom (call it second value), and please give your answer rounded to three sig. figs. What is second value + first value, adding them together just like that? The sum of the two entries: 72.5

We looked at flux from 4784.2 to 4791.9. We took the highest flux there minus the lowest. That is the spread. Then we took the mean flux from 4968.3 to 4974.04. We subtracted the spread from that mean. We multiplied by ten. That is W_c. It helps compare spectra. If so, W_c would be 260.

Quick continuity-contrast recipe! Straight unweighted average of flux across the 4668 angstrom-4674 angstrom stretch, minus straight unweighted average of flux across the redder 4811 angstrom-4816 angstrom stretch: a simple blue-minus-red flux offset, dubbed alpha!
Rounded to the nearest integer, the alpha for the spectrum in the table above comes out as -1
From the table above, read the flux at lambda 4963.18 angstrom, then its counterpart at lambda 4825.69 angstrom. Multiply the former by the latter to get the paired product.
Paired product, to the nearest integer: 1332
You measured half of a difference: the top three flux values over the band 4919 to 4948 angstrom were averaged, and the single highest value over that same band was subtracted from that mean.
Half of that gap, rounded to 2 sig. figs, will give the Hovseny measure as -0.16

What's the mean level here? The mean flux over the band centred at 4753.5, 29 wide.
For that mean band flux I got 35.0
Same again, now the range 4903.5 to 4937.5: 34.0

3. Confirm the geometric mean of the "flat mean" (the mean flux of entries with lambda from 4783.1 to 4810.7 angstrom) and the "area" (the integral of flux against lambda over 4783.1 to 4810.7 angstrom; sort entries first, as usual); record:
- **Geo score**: 183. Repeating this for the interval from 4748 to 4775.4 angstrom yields 181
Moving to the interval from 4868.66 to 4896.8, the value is 168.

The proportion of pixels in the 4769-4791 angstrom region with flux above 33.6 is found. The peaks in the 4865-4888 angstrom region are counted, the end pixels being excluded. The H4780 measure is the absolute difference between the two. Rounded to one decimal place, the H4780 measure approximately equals 6.4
